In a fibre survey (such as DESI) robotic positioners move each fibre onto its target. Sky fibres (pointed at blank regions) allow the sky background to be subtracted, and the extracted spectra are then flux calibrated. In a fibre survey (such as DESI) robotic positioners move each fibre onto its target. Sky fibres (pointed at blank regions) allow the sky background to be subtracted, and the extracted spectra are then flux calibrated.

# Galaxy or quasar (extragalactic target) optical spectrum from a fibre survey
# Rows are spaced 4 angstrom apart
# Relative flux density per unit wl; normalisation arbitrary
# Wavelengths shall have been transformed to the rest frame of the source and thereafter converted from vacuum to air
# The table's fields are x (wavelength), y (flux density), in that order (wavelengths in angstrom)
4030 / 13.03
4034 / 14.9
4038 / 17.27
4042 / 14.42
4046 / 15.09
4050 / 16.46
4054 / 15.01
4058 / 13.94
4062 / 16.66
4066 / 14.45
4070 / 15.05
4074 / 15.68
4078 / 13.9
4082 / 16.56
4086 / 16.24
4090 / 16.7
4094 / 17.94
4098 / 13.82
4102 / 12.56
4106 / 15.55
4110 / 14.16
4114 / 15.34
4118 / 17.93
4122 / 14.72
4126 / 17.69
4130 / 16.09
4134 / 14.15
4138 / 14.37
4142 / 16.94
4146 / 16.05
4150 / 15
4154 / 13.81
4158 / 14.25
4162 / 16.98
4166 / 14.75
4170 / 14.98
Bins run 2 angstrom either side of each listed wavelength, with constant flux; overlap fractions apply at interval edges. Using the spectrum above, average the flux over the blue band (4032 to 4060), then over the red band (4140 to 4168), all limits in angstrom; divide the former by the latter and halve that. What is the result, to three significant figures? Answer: 0.497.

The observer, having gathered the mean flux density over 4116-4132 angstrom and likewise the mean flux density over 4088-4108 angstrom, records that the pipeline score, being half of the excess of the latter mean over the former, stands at -0.6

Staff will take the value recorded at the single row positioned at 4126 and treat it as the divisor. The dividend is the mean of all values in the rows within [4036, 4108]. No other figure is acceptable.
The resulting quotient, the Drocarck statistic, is 0.87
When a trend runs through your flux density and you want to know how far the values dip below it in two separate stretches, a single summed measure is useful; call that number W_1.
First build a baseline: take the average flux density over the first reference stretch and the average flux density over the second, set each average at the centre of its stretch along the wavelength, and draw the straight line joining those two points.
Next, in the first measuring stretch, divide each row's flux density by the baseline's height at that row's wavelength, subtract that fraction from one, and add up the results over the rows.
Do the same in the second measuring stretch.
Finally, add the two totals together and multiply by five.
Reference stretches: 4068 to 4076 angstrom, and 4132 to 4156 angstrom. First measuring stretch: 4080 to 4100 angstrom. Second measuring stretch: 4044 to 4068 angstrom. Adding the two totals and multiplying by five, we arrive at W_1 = -1.3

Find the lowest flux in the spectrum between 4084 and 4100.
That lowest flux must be 13.82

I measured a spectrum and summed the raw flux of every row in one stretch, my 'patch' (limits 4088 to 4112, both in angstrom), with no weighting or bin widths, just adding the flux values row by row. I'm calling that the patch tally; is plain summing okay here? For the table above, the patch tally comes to 91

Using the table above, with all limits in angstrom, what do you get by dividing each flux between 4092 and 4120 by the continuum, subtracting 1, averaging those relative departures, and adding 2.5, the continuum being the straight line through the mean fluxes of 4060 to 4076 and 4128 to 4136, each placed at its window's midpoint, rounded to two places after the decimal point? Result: 2.50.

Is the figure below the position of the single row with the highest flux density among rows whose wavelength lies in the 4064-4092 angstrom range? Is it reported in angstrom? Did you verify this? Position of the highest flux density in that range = 4090 angstrom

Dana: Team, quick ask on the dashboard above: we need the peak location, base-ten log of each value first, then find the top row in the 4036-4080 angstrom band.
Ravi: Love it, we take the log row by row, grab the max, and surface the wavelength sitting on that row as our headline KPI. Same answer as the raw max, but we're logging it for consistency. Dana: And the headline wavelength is 4038 angstrom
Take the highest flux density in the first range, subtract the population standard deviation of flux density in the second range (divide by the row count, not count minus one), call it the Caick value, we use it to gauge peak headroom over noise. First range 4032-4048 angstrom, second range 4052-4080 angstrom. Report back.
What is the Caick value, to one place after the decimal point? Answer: 16.4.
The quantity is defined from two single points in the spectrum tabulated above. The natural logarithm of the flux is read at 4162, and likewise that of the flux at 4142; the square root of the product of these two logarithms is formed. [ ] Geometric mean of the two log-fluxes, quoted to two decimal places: 2.83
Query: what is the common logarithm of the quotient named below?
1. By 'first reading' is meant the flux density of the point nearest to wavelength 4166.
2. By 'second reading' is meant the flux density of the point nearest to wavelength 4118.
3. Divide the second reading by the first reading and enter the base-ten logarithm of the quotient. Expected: 0.08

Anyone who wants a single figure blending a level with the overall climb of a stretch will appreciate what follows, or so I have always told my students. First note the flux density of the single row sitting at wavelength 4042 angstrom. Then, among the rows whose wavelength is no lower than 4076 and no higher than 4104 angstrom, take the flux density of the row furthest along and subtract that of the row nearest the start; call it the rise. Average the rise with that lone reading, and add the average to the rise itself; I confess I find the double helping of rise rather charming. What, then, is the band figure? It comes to 5.2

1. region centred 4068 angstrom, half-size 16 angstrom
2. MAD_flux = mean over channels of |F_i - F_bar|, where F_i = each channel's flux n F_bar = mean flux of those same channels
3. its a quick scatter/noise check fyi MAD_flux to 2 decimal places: 0.86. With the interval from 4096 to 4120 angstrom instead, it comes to 1.38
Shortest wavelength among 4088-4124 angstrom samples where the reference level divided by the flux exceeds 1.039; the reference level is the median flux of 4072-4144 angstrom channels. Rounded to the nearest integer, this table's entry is 4098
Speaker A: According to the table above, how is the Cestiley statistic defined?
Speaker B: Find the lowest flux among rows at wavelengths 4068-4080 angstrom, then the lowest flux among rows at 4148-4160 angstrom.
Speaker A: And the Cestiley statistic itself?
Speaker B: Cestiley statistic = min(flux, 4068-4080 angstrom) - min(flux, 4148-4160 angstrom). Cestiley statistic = 0.1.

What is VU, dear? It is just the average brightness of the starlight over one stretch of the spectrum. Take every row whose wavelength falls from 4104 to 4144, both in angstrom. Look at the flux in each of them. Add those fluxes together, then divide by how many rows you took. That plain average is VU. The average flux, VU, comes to 15.7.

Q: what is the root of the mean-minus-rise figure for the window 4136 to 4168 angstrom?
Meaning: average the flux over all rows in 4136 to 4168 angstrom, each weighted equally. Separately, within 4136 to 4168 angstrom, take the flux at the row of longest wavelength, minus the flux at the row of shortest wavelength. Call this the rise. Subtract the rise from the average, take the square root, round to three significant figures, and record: 3.86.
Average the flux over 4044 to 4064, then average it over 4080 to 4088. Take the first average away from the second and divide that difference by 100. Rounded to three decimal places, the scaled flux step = 0.010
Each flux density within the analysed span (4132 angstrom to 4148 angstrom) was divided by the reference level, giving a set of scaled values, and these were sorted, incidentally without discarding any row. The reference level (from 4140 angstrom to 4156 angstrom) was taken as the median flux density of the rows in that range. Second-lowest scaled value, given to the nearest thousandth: 0.926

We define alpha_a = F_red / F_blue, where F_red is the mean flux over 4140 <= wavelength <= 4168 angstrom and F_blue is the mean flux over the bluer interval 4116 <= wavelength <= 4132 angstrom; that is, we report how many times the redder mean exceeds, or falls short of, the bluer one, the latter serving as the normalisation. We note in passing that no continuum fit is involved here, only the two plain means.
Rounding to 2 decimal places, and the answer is 0.93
